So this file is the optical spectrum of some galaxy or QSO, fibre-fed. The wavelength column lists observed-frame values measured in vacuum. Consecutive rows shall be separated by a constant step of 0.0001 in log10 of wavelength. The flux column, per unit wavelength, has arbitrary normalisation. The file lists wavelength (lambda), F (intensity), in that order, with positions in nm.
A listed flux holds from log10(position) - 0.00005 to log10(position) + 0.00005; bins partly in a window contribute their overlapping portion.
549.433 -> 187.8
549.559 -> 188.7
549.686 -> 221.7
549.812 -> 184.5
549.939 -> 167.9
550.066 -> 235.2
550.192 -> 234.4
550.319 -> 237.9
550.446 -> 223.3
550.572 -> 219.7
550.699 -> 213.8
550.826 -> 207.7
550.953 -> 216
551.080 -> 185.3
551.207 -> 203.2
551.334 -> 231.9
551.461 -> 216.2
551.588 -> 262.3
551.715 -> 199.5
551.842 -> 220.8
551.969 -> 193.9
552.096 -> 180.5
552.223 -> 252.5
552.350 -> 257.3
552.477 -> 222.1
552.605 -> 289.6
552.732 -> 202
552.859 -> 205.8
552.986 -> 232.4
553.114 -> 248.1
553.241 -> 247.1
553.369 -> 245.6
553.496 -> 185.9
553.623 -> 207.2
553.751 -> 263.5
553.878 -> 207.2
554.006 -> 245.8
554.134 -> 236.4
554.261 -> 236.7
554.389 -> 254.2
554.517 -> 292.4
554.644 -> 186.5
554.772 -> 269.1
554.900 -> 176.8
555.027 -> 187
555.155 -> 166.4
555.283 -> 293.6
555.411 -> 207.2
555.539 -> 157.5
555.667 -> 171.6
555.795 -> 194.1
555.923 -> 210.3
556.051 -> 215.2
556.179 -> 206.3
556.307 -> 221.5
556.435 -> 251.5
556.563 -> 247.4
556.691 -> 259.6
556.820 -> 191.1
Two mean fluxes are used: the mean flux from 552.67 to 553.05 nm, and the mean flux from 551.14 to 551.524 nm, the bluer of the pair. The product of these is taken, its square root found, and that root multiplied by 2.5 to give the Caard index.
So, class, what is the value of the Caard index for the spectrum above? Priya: 538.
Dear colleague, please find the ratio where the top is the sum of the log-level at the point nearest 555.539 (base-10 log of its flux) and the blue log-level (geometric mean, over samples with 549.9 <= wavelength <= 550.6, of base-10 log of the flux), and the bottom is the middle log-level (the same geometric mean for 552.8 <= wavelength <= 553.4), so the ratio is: 1.91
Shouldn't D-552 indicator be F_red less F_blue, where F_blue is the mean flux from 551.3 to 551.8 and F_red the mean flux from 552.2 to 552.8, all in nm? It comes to 17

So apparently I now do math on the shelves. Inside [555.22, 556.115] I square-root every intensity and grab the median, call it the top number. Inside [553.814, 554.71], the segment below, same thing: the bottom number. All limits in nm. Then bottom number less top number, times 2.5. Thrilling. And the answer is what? 2.5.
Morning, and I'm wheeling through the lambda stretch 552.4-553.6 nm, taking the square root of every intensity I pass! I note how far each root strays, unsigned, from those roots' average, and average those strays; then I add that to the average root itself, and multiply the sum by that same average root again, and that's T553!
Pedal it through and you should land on 242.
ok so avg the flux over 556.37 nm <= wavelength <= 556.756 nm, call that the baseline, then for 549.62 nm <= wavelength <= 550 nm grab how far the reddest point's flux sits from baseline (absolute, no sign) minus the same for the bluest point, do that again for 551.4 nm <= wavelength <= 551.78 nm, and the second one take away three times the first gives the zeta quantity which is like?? -145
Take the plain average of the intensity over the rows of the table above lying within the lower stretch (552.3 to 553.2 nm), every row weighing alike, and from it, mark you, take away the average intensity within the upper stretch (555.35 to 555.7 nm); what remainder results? 58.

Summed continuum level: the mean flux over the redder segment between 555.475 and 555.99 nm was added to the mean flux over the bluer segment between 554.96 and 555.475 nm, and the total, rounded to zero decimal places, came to 397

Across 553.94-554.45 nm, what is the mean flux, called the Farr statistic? 243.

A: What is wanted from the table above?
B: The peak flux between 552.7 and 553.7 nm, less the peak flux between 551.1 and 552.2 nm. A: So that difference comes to -14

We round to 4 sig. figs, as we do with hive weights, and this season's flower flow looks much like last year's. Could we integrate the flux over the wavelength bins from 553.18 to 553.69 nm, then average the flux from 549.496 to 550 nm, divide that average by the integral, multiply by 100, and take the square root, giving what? 13.00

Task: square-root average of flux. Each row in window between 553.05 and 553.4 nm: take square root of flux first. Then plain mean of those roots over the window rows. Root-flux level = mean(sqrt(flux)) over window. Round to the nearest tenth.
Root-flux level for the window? 15.7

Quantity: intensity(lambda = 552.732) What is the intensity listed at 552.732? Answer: 202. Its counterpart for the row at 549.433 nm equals 187.8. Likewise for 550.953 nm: 216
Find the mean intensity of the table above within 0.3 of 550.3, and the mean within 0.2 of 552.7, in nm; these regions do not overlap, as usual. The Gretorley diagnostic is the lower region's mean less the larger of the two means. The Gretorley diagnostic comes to -2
